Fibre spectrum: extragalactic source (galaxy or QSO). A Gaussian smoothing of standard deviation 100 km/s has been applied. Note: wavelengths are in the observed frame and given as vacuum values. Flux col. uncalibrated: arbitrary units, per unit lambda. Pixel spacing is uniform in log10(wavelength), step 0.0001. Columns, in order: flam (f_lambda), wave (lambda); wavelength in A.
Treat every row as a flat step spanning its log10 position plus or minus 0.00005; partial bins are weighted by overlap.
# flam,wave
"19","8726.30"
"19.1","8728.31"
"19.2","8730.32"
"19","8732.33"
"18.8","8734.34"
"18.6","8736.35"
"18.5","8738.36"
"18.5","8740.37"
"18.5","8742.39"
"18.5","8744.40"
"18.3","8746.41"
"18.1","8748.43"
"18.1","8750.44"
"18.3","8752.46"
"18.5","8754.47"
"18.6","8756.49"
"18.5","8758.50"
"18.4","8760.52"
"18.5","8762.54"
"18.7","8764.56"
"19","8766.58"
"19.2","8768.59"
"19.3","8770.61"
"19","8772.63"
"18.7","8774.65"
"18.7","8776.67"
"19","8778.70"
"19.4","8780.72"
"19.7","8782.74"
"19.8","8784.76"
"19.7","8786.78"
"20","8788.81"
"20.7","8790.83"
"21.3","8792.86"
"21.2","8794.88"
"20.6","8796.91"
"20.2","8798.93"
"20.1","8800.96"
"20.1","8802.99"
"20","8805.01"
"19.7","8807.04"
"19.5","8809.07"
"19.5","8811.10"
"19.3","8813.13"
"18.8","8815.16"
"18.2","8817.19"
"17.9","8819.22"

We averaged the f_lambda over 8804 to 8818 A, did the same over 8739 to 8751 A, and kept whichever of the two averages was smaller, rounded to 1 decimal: 18.3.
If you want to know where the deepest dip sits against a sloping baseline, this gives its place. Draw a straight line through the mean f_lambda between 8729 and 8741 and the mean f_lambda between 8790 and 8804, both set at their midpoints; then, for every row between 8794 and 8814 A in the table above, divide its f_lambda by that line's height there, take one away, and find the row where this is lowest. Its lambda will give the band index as 8813.13 A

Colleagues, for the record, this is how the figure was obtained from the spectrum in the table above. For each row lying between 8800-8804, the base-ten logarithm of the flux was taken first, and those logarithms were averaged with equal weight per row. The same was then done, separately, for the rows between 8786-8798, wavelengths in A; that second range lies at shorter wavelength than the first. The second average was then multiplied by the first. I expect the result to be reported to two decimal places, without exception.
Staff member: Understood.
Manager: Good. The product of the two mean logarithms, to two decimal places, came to 1.71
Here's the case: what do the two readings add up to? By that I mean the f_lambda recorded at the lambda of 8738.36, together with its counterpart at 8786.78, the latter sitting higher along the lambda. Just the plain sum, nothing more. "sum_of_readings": 38.2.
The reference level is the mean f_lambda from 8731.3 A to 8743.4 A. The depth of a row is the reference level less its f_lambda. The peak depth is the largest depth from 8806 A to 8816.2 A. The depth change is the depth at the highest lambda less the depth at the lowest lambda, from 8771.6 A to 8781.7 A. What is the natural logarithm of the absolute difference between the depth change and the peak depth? -1.4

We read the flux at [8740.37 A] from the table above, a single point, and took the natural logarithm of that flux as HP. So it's 2.92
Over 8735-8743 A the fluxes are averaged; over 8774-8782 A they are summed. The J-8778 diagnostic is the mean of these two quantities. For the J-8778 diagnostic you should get 47.2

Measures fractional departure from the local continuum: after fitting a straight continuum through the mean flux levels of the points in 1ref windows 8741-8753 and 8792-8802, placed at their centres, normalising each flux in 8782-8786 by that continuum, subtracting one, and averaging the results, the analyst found -0.015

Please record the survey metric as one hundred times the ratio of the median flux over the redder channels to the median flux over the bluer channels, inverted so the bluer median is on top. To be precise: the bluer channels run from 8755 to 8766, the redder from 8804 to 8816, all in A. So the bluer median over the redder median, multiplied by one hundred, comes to 94.9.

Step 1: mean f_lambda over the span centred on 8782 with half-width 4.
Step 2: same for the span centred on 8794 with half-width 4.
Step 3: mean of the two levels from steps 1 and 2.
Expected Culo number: 20.2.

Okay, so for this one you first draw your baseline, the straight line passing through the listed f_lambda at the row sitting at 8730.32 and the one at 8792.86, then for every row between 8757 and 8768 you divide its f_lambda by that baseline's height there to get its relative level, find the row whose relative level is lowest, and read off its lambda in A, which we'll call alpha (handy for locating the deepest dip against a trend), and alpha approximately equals 8760.52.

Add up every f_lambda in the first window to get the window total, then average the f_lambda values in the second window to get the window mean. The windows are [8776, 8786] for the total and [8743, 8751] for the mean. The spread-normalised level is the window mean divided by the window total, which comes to 0.19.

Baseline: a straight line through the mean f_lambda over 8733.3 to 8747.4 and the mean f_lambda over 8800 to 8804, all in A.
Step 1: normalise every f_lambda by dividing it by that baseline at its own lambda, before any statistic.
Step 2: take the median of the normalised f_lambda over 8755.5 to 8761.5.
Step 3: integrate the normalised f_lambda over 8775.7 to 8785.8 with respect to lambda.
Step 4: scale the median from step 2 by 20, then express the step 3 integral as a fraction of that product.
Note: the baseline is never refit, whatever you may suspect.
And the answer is 0.51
